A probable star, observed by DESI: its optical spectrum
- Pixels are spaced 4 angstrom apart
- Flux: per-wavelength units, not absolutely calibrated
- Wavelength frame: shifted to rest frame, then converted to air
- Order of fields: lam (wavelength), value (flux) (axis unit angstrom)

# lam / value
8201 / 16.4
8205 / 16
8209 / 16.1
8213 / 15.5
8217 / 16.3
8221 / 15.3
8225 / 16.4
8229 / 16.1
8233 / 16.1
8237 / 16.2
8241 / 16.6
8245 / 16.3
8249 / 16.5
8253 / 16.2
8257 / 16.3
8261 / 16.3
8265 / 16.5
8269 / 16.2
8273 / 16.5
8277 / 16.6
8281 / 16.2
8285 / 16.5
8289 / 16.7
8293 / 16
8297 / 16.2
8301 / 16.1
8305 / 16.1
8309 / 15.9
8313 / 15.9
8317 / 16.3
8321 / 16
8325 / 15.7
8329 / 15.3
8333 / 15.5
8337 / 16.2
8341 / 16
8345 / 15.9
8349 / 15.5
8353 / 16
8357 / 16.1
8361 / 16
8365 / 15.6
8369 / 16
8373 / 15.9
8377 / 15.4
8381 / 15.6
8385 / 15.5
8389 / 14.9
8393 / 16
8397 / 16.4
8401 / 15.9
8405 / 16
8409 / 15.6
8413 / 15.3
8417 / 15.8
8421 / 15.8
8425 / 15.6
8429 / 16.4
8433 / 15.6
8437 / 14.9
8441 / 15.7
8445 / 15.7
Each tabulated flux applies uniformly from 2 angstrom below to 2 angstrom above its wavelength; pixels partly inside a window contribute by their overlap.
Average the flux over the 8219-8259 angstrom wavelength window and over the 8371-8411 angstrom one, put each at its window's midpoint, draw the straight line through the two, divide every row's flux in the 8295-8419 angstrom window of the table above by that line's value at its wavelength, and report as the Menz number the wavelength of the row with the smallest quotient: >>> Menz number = 8389 angstrom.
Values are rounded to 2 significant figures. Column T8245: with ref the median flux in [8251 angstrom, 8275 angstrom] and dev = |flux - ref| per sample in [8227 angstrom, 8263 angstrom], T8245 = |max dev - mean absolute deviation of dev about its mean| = 0.21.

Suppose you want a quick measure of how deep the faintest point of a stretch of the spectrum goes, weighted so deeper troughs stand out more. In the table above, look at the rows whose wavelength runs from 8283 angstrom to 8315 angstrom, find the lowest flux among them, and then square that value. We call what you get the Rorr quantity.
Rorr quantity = 253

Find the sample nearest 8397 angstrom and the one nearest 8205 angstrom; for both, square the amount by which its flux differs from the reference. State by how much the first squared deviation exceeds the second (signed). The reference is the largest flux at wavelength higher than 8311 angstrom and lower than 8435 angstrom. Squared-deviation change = -0.2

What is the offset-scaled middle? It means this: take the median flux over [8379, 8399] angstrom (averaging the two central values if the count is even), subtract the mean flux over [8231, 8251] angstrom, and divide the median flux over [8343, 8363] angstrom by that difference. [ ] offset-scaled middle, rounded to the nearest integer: -22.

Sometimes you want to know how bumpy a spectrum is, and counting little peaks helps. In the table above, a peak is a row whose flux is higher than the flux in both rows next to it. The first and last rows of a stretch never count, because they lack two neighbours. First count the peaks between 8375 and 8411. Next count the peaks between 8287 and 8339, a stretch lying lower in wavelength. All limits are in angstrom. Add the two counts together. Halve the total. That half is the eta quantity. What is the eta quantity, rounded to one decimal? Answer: 2.5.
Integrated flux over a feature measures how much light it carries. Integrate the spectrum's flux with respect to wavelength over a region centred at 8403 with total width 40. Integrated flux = 629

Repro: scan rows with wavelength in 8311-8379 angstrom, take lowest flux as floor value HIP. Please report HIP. 15.3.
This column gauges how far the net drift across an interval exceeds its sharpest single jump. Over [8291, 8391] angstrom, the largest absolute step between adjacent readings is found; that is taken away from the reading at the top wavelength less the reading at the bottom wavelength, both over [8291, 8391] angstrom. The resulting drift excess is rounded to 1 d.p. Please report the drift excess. -1.8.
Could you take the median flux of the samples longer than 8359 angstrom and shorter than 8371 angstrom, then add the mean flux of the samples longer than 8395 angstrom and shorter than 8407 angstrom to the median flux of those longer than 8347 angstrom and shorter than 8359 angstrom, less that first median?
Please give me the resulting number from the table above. 16.1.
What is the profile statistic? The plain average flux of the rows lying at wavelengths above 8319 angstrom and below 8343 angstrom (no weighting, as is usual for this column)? 15.8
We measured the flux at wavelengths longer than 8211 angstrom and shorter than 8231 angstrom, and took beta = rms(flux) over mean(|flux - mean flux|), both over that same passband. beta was 38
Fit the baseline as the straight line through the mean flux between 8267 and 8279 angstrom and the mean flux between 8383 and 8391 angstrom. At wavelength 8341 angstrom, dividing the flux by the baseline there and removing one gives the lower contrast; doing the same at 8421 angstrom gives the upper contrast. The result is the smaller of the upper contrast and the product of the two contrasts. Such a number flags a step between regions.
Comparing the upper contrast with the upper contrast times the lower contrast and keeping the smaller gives 0.0013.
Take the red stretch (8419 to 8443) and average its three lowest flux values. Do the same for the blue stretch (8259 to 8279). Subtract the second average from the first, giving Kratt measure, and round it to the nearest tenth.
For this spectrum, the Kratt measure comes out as -1.0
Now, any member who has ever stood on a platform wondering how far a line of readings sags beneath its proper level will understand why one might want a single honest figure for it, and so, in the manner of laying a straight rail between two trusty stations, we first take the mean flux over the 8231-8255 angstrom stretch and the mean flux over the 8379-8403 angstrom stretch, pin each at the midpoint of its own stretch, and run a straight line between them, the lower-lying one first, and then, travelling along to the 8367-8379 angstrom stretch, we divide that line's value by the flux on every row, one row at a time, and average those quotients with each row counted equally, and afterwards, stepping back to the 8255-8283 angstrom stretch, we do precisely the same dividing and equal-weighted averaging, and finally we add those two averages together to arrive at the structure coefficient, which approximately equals 1.992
